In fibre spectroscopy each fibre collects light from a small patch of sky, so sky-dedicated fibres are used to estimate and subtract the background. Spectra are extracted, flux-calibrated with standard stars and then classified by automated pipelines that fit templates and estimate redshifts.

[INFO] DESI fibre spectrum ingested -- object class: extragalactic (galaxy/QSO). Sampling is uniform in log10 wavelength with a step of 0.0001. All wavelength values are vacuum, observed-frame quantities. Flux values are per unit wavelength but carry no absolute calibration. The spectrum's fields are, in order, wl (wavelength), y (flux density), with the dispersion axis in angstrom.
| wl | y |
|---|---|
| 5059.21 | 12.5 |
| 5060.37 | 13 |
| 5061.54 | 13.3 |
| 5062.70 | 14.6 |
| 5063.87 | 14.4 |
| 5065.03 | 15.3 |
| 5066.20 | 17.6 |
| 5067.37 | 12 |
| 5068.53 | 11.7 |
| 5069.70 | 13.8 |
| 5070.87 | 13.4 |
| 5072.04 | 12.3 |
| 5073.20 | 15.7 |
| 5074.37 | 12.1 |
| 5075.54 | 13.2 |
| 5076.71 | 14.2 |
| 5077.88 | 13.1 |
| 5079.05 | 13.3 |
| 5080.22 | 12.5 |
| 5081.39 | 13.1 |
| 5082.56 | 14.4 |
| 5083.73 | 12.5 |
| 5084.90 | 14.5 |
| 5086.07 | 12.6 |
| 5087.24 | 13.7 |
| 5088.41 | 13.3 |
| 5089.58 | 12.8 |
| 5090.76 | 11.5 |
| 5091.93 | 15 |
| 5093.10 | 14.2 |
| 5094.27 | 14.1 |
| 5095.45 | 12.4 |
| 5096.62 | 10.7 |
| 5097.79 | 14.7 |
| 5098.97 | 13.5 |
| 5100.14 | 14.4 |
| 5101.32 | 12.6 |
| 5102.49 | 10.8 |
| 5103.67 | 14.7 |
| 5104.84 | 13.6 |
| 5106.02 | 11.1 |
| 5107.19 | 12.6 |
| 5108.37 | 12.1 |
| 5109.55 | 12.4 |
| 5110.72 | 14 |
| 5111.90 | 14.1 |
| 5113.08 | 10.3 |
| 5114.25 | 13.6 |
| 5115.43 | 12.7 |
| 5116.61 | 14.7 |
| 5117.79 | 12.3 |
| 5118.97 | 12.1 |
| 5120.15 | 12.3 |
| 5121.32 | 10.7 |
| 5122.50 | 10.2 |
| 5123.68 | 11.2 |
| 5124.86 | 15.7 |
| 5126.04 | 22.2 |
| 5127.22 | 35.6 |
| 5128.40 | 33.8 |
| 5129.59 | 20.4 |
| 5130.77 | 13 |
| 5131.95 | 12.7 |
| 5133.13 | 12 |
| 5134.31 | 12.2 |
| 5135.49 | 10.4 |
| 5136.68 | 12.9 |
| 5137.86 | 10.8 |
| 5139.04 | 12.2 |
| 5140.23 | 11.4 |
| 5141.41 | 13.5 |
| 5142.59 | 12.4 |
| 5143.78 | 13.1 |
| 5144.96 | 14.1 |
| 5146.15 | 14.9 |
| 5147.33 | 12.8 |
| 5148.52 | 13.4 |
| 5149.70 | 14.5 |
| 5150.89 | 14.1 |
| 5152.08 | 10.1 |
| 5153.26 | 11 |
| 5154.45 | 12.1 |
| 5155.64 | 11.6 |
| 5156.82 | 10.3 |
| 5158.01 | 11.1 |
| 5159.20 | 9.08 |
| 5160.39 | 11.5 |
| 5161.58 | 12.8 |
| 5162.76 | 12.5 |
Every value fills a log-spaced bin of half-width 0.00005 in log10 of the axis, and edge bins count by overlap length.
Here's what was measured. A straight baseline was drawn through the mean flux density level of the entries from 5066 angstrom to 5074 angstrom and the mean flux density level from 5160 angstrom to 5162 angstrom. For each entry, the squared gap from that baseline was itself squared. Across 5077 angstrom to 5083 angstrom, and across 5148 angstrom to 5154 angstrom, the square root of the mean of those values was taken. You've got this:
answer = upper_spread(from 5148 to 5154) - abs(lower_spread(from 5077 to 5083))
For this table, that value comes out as 2.8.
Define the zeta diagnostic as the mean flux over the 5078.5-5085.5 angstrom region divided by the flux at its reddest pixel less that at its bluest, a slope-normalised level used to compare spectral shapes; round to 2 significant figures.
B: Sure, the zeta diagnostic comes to 11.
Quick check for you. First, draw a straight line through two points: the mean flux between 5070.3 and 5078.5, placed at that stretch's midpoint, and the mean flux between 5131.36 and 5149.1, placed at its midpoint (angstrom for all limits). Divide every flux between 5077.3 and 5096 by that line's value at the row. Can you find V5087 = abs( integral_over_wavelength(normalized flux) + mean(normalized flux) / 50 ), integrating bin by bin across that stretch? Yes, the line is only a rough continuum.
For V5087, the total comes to 19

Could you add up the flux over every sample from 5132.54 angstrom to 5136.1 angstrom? 35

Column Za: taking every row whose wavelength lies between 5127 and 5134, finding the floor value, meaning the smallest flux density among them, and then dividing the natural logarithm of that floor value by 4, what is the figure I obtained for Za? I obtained 0.621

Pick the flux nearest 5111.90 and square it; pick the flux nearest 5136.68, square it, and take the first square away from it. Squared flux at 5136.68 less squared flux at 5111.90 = -32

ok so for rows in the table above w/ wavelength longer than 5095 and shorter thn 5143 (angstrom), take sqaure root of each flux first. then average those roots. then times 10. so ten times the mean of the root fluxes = 37.0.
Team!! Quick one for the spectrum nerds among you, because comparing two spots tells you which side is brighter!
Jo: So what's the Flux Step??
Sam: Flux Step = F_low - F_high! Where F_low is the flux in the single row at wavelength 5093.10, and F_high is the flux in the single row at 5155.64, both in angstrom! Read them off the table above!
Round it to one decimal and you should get 2.6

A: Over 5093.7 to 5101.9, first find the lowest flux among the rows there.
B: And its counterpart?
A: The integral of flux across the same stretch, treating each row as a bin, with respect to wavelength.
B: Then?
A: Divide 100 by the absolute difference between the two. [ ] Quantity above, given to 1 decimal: 1.0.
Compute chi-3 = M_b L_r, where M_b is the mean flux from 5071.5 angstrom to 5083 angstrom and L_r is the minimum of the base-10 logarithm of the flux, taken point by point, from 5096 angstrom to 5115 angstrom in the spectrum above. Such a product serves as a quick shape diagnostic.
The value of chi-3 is 13.6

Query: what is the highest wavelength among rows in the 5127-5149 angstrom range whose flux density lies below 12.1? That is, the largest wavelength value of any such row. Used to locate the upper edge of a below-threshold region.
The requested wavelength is 5140.23 angstrom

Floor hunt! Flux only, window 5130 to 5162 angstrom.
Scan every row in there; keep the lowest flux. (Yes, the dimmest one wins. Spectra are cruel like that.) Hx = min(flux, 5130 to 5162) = 9.08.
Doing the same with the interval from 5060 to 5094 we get 11.5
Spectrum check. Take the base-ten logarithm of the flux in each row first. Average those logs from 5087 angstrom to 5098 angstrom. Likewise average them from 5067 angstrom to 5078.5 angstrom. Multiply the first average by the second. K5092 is 1.25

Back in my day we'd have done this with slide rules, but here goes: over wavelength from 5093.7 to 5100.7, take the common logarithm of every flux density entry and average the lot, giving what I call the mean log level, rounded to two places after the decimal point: 1.12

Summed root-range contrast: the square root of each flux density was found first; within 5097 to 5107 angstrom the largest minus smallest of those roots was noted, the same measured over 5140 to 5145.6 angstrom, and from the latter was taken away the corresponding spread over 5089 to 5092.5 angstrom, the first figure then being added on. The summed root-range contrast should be 0.44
